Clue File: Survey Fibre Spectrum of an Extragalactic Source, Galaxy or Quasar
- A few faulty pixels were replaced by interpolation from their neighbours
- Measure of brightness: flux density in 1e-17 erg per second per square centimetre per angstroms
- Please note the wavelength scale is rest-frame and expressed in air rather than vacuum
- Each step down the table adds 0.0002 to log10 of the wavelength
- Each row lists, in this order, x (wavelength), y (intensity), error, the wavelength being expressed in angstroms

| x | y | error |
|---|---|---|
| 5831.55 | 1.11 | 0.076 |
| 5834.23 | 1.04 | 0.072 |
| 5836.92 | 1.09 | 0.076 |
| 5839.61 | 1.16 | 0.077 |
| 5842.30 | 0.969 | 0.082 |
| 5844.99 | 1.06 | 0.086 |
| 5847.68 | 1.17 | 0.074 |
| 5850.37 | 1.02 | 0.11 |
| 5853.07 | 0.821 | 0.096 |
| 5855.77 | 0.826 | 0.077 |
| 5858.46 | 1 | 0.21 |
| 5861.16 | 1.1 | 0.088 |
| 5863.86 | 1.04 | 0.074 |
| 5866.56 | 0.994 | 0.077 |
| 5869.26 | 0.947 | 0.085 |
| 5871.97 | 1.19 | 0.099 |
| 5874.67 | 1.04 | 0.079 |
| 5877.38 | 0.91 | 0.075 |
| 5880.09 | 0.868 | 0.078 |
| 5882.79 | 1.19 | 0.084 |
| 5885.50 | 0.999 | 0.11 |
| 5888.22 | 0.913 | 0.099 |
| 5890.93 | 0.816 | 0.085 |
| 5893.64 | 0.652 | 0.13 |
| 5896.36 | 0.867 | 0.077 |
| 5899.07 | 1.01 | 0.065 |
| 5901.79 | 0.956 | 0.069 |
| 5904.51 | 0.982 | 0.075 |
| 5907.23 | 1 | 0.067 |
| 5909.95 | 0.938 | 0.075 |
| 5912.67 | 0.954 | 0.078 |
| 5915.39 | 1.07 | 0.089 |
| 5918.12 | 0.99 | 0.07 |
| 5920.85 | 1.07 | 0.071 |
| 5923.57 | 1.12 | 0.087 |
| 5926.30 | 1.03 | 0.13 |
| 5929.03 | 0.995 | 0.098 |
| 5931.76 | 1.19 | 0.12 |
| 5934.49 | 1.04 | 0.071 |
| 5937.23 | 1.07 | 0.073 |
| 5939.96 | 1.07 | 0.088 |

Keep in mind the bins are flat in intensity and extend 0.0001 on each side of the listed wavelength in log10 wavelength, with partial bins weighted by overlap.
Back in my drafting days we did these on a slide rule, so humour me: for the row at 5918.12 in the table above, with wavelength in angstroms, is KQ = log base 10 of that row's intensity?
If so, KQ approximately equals 0.00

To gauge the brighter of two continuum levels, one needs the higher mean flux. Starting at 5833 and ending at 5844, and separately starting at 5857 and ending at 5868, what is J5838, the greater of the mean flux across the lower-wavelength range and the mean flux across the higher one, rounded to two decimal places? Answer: 1.06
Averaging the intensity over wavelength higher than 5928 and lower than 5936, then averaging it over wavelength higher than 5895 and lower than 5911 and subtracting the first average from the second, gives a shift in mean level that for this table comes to -0.12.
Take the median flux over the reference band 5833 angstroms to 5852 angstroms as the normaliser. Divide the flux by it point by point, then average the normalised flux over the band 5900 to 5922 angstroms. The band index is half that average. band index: 0.469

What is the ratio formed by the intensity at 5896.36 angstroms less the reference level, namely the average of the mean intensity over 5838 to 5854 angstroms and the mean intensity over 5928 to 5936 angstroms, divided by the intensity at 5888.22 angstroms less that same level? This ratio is 1.3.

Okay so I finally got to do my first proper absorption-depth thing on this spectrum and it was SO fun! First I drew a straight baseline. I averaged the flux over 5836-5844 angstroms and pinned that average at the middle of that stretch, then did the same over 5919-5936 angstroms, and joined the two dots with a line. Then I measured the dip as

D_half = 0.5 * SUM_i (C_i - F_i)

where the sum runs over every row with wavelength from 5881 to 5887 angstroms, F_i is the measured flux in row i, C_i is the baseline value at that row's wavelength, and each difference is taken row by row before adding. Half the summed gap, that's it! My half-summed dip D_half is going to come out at -0.02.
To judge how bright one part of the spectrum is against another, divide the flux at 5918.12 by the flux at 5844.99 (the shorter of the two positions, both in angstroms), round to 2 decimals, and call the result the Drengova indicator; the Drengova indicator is 0.93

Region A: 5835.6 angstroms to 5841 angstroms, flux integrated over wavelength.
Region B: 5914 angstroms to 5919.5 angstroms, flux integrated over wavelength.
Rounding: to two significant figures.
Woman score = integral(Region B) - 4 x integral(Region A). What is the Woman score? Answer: -19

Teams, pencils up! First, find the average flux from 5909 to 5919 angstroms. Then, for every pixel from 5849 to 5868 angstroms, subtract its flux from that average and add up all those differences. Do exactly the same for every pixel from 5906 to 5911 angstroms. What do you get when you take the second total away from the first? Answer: 0.1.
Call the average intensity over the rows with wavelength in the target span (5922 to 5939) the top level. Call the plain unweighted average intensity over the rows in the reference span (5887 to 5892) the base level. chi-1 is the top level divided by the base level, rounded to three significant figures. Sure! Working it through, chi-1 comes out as 1.24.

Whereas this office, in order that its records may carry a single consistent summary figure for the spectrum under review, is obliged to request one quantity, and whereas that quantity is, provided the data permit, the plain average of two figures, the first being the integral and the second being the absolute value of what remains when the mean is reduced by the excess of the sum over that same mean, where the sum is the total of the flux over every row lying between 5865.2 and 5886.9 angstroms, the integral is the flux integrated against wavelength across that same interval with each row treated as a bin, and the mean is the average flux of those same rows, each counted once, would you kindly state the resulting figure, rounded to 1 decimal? 14.1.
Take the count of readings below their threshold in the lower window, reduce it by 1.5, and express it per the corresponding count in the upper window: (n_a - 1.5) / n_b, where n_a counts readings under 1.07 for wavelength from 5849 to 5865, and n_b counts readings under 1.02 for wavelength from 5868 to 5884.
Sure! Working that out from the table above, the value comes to 1.2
